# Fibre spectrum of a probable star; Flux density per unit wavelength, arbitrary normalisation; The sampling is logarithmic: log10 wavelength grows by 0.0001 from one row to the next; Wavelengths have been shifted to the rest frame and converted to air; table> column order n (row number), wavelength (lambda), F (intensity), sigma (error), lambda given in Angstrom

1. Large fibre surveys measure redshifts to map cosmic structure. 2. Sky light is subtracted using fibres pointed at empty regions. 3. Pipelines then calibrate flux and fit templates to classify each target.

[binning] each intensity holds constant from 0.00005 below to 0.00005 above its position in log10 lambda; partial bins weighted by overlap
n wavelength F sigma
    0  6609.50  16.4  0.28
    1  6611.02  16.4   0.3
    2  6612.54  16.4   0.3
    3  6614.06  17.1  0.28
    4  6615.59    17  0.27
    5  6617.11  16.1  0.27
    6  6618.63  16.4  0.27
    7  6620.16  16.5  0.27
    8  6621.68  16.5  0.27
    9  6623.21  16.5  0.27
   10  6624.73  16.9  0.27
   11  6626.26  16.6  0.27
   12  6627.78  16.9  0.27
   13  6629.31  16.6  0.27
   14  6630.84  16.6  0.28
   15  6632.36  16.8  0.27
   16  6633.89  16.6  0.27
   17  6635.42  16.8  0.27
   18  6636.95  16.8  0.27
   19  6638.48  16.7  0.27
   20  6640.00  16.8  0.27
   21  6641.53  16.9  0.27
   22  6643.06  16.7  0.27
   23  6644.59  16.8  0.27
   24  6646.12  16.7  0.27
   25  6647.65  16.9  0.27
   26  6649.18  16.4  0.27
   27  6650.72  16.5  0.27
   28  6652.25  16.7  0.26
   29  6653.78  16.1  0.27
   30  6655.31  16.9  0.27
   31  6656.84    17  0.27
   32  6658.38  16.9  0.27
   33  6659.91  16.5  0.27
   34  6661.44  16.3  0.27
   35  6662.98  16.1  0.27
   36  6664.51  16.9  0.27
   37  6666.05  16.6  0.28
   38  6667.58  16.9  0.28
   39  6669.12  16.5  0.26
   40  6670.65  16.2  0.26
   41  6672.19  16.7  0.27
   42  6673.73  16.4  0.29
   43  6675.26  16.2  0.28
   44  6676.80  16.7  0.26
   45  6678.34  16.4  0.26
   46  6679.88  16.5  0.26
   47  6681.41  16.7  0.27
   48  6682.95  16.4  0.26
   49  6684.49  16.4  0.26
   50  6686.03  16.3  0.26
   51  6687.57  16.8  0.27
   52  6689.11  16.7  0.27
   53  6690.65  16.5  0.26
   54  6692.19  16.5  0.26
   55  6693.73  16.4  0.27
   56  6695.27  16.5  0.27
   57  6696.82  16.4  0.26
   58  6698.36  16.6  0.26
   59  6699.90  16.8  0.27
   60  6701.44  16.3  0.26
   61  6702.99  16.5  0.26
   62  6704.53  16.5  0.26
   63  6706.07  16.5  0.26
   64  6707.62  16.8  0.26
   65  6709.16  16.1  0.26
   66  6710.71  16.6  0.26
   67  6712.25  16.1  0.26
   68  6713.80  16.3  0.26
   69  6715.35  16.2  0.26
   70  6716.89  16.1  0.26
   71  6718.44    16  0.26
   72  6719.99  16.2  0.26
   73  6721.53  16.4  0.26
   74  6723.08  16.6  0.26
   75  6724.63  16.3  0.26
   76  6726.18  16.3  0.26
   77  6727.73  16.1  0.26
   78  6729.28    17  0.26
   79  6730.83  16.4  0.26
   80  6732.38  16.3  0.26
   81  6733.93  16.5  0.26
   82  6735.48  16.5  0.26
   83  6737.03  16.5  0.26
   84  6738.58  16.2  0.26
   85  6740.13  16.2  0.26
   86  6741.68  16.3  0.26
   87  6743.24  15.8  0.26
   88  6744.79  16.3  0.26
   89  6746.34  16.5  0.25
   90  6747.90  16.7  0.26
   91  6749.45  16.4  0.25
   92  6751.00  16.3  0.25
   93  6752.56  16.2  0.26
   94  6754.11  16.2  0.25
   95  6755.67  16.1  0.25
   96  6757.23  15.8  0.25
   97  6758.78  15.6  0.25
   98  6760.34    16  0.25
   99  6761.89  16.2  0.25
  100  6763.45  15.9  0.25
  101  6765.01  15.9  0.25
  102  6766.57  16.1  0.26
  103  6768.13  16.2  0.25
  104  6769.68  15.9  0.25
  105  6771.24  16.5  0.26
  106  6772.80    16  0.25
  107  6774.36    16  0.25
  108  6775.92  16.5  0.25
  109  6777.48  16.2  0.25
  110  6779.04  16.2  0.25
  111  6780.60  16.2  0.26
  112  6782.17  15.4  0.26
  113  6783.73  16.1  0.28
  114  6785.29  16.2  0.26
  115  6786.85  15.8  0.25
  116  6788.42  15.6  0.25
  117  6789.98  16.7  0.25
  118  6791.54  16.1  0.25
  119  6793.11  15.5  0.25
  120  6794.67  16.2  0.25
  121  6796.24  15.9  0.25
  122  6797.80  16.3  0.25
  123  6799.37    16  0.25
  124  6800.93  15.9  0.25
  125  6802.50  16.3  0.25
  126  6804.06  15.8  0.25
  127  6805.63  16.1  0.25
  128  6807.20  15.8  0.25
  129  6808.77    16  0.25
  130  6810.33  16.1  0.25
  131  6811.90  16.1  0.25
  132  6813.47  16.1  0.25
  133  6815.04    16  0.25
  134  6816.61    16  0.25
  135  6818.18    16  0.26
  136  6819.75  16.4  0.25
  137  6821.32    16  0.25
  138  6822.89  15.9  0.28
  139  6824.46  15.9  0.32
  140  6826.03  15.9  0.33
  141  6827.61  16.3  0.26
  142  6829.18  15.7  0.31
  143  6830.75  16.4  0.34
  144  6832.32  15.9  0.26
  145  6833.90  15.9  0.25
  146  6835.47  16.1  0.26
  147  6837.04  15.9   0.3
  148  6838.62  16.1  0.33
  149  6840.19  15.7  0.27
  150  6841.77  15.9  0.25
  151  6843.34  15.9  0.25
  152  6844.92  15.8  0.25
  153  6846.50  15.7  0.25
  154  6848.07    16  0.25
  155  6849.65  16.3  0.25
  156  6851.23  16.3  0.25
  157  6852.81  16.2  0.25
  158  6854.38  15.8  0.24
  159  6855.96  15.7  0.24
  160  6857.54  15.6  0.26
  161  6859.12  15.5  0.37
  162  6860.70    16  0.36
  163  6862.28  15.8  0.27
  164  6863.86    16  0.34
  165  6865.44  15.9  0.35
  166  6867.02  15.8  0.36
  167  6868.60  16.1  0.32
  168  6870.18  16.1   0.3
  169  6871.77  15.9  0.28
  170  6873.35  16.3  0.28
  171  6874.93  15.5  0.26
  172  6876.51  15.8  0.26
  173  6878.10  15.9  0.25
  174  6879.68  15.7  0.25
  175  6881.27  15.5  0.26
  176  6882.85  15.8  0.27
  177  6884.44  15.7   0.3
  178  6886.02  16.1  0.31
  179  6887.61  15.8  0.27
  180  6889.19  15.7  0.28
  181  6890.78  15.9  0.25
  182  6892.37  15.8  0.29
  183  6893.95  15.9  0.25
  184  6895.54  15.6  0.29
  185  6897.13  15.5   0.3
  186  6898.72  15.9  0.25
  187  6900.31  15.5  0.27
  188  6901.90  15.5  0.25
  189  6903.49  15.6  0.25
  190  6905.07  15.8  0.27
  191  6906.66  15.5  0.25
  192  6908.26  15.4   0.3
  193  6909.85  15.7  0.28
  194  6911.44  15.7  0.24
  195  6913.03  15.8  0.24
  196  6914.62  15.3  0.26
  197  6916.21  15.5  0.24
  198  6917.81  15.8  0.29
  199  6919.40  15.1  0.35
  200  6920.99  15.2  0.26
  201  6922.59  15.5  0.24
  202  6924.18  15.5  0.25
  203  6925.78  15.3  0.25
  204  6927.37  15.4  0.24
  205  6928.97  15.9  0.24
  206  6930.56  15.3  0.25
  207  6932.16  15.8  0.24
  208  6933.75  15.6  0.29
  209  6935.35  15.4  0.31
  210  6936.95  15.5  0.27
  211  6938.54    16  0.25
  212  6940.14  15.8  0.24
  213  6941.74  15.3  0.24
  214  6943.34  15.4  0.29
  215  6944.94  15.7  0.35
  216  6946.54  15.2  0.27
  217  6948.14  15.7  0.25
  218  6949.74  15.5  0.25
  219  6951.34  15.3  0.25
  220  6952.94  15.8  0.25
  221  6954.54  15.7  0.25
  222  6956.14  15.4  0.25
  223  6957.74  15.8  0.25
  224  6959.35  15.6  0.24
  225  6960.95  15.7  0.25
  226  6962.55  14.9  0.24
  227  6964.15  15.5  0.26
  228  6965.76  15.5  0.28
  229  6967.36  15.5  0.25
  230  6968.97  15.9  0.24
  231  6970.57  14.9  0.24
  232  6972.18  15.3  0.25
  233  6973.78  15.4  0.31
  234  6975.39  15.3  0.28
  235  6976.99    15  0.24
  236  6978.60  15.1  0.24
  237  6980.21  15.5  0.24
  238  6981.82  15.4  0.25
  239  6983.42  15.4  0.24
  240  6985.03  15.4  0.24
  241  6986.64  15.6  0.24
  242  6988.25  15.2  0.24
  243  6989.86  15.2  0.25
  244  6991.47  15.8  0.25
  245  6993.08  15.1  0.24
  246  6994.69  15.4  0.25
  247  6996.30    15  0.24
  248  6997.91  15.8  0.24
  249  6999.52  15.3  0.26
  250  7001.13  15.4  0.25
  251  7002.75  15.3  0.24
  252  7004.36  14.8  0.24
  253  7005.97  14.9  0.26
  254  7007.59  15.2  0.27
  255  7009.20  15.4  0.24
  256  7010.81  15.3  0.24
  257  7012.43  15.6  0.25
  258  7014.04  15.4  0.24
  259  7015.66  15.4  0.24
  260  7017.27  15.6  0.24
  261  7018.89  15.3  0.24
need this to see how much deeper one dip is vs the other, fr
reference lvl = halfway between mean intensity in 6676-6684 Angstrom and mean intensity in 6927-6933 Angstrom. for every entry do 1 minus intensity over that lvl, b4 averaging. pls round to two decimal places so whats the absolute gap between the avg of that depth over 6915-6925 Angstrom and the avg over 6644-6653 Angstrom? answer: 0.08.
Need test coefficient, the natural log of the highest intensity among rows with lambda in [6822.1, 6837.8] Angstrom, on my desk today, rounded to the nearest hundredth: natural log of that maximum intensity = 2.80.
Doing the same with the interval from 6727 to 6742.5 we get 2.83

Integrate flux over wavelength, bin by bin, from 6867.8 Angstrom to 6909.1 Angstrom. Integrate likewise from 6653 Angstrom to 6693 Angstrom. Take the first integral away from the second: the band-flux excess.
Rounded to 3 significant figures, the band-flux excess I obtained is 10.9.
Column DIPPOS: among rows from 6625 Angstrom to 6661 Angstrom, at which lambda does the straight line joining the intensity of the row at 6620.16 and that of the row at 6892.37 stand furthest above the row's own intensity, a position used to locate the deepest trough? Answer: 6653.78 Angstrom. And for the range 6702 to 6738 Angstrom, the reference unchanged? 6718.44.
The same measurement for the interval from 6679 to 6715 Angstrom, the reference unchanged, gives 6709.16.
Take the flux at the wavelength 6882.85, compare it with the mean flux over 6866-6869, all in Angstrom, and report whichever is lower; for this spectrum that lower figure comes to 15.8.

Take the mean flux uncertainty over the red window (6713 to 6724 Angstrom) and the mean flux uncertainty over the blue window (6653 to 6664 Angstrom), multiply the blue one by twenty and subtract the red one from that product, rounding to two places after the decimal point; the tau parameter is 5.14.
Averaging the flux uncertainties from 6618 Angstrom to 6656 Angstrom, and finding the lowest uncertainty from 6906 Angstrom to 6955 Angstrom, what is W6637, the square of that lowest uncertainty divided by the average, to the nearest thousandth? 0.213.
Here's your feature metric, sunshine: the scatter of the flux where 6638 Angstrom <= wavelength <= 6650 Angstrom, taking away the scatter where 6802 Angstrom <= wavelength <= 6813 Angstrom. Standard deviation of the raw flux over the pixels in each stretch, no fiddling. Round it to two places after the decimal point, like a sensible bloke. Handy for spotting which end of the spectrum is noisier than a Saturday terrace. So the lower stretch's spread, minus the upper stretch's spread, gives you -0.02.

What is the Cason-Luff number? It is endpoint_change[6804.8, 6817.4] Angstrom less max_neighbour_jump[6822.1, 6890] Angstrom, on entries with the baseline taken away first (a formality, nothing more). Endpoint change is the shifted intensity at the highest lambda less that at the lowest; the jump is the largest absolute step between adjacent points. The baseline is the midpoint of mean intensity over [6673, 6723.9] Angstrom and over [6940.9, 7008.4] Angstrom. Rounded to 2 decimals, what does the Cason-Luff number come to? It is -0.90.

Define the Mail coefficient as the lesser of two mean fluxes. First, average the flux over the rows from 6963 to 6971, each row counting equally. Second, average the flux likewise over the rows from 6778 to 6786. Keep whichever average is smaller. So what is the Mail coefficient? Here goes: 15.46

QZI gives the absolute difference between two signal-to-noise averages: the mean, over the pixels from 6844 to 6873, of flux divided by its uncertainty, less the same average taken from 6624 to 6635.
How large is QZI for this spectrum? 5.0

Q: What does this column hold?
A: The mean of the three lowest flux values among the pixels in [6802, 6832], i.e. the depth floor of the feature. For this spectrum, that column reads 15.8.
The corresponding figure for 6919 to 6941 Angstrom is 15.2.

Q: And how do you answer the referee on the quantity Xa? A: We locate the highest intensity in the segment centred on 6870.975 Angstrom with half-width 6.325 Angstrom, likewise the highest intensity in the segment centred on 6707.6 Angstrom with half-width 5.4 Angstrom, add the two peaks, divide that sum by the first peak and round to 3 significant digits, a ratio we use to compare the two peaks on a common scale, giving 2.03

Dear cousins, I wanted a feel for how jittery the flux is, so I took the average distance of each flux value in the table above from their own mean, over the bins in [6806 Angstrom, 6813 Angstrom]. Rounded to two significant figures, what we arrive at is 0.10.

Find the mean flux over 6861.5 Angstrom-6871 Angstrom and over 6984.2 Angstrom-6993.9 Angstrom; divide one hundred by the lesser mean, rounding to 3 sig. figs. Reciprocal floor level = 6.50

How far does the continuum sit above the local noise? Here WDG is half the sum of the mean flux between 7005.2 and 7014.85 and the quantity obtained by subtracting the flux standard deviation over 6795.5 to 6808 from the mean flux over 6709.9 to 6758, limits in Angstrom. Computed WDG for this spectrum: 15.7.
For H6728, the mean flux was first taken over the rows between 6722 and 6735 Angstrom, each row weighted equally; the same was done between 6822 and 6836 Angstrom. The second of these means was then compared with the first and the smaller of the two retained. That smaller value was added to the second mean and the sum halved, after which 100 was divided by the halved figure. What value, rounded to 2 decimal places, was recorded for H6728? 6.25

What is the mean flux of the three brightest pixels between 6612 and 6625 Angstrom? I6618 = 17.00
